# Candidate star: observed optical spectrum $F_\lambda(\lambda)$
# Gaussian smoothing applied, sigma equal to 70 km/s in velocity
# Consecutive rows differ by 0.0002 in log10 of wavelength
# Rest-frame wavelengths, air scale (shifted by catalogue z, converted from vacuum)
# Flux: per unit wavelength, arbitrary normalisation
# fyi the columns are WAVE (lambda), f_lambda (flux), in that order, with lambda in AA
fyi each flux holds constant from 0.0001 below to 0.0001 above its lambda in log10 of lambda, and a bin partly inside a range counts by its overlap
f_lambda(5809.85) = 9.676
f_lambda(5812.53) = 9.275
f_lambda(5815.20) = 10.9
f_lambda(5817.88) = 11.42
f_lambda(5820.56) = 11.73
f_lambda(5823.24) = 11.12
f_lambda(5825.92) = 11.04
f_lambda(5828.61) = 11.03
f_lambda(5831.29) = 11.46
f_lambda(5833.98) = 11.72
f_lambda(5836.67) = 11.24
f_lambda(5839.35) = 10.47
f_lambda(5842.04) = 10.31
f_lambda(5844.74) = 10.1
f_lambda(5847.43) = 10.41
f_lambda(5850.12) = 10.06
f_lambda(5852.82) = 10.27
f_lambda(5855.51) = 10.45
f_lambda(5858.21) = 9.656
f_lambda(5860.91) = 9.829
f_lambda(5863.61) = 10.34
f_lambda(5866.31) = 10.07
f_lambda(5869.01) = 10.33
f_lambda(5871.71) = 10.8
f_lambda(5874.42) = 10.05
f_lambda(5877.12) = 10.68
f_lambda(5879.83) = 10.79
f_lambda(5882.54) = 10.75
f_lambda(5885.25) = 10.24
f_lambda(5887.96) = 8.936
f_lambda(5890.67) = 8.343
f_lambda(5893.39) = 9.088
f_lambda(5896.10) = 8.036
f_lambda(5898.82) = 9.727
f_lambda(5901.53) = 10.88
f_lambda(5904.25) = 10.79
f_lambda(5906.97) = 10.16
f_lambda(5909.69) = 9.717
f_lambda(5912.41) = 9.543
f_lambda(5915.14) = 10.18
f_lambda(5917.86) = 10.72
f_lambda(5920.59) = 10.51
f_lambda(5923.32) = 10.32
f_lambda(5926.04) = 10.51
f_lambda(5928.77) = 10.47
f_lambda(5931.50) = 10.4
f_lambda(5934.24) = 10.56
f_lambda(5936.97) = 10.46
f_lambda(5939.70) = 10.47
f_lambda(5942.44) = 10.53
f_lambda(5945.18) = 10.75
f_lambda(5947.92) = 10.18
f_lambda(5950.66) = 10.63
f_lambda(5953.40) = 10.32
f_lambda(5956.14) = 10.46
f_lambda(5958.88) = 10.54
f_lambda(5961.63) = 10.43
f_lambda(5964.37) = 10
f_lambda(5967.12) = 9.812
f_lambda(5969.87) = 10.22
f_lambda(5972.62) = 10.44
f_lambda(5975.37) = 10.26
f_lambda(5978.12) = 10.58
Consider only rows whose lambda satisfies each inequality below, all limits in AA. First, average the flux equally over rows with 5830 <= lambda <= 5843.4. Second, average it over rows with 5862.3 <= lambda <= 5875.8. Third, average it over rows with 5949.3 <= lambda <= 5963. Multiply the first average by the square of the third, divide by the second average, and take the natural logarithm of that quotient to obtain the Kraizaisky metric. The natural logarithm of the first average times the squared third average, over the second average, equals 4.77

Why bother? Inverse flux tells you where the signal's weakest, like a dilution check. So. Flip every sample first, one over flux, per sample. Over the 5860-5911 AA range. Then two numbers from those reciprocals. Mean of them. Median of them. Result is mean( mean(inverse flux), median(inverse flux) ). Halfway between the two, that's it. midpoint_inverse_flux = 0.0997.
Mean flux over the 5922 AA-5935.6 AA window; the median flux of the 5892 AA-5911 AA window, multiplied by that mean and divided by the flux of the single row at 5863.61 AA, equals 9.8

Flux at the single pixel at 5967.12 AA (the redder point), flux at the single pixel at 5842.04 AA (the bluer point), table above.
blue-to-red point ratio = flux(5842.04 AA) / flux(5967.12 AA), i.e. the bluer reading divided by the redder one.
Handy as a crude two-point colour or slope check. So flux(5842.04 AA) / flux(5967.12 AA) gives 1.05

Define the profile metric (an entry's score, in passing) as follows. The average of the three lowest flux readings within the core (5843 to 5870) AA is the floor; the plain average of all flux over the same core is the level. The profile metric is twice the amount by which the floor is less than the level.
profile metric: 0.6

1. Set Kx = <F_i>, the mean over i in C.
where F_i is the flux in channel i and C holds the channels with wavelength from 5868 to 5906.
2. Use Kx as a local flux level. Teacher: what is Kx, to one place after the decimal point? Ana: 10.0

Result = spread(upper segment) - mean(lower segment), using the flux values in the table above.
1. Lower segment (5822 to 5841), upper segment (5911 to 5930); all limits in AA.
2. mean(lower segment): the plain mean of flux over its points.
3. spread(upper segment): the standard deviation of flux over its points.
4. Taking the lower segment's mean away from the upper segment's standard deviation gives -10.8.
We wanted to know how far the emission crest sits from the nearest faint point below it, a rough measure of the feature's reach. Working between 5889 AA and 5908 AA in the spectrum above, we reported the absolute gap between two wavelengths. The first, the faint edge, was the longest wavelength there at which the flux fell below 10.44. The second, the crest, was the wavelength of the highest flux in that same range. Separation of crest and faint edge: 5.4 AA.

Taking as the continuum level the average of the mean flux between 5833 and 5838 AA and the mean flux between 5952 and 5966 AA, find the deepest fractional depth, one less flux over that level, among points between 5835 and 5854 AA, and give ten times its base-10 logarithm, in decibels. -11.1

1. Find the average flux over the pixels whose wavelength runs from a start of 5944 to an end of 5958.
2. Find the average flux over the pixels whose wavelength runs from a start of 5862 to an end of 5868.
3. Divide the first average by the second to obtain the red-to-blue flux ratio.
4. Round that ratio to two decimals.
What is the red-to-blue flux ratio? 1.03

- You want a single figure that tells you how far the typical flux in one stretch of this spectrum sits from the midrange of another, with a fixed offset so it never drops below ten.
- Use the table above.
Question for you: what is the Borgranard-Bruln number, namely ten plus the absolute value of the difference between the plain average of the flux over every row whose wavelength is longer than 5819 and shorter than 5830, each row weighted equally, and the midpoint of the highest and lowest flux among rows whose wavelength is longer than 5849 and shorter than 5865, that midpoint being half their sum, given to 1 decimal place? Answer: 11.2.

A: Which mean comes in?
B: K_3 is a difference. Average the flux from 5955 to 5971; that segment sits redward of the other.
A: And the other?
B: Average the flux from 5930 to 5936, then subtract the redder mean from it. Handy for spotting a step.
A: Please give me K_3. 0.2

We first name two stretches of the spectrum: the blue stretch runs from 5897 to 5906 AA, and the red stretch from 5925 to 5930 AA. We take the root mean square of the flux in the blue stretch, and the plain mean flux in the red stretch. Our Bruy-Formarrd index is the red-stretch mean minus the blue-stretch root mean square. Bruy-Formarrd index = 0.01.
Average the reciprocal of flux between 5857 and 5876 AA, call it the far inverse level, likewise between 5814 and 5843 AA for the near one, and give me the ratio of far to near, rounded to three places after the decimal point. 1.096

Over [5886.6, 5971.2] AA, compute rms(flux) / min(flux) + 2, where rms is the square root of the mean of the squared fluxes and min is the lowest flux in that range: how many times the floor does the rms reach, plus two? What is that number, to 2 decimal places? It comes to 3.26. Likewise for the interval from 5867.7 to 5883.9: 3.05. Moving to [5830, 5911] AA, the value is 3.27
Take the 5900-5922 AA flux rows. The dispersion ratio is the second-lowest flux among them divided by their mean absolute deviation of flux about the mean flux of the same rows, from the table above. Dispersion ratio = 24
